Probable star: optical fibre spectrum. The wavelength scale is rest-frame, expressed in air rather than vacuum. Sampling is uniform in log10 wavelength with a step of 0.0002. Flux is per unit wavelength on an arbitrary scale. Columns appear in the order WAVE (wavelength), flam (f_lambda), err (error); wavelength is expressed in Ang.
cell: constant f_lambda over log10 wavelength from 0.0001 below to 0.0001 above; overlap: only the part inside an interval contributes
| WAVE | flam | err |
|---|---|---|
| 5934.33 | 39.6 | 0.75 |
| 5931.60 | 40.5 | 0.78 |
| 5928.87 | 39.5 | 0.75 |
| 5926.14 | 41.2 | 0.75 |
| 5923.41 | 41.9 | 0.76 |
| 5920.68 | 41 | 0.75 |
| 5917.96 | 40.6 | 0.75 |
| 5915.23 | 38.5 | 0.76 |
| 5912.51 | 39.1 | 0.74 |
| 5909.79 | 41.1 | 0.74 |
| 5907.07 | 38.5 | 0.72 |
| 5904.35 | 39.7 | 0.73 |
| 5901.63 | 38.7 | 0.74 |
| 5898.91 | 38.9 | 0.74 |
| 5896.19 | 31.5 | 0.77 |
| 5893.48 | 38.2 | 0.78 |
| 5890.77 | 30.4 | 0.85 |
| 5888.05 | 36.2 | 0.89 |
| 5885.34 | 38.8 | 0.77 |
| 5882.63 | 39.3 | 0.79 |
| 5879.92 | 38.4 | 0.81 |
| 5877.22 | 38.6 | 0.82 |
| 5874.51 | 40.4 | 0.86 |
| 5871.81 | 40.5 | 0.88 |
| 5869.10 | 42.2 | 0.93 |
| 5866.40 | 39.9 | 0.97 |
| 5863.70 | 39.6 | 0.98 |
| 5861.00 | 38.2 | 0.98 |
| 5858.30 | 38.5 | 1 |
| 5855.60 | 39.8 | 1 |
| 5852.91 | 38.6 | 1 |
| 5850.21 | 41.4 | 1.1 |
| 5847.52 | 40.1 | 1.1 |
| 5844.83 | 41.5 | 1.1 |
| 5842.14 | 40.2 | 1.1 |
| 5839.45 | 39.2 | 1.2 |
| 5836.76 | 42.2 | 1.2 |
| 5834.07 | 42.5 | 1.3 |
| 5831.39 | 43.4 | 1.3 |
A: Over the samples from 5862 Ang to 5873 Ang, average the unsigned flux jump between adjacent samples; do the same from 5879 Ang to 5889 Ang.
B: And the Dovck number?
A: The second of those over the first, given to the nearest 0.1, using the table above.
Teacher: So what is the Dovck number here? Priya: 0.9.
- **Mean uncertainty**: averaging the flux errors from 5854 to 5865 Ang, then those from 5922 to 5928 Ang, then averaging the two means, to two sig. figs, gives 0.87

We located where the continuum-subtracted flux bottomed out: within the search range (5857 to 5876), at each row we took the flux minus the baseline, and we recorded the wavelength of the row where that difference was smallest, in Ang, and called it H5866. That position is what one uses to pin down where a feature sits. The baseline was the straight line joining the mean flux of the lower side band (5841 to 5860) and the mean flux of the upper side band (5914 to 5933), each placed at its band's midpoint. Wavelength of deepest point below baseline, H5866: 5861.00 Ang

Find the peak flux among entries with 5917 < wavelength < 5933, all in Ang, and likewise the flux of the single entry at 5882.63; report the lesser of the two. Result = 39.3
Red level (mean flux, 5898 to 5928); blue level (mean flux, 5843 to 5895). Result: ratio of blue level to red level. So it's 0.98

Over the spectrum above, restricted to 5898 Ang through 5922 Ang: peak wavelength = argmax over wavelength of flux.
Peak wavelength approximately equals 5909.79 Ang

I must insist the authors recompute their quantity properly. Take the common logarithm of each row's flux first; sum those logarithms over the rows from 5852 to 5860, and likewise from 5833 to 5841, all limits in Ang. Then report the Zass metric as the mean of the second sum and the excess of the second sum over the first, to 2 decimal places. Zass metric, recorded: 2.46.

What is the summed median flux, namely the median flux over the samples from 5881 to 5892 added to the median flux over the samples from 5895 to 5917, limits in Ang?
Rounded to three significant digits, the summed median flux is 76.3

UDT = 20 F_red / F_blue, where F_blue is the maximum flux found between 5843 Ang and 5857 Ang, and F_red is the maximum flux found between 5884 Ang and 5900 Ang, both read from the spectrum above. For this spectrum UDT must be 18.7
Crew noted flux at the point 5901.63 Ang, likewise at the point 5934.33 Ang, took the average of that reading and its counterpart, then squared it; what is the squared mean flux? 1533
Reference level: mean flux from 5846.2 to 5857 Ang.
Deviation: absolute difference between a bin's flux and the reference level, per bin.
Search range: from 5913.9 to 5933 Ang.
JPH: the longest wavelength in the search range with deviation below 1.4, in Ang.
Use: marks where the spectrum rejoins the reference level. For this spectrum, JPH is 5931.60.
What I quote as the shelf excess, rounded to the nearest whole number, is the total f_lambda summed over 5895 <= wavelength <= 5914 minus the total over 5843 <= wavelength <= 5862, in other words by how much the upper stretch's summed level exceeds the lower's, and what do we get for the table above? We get -11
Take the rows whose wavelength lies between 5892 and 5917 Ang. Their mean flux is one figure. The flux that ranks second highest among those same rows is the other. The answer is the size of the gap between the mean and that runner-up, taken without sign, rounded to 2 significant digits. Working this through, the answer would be 1.5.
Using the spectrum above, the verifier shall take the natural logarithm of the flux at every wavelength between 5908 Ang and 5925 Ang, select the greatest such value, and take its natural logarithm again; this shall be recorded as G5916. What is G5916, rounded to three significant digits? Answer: 1.32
